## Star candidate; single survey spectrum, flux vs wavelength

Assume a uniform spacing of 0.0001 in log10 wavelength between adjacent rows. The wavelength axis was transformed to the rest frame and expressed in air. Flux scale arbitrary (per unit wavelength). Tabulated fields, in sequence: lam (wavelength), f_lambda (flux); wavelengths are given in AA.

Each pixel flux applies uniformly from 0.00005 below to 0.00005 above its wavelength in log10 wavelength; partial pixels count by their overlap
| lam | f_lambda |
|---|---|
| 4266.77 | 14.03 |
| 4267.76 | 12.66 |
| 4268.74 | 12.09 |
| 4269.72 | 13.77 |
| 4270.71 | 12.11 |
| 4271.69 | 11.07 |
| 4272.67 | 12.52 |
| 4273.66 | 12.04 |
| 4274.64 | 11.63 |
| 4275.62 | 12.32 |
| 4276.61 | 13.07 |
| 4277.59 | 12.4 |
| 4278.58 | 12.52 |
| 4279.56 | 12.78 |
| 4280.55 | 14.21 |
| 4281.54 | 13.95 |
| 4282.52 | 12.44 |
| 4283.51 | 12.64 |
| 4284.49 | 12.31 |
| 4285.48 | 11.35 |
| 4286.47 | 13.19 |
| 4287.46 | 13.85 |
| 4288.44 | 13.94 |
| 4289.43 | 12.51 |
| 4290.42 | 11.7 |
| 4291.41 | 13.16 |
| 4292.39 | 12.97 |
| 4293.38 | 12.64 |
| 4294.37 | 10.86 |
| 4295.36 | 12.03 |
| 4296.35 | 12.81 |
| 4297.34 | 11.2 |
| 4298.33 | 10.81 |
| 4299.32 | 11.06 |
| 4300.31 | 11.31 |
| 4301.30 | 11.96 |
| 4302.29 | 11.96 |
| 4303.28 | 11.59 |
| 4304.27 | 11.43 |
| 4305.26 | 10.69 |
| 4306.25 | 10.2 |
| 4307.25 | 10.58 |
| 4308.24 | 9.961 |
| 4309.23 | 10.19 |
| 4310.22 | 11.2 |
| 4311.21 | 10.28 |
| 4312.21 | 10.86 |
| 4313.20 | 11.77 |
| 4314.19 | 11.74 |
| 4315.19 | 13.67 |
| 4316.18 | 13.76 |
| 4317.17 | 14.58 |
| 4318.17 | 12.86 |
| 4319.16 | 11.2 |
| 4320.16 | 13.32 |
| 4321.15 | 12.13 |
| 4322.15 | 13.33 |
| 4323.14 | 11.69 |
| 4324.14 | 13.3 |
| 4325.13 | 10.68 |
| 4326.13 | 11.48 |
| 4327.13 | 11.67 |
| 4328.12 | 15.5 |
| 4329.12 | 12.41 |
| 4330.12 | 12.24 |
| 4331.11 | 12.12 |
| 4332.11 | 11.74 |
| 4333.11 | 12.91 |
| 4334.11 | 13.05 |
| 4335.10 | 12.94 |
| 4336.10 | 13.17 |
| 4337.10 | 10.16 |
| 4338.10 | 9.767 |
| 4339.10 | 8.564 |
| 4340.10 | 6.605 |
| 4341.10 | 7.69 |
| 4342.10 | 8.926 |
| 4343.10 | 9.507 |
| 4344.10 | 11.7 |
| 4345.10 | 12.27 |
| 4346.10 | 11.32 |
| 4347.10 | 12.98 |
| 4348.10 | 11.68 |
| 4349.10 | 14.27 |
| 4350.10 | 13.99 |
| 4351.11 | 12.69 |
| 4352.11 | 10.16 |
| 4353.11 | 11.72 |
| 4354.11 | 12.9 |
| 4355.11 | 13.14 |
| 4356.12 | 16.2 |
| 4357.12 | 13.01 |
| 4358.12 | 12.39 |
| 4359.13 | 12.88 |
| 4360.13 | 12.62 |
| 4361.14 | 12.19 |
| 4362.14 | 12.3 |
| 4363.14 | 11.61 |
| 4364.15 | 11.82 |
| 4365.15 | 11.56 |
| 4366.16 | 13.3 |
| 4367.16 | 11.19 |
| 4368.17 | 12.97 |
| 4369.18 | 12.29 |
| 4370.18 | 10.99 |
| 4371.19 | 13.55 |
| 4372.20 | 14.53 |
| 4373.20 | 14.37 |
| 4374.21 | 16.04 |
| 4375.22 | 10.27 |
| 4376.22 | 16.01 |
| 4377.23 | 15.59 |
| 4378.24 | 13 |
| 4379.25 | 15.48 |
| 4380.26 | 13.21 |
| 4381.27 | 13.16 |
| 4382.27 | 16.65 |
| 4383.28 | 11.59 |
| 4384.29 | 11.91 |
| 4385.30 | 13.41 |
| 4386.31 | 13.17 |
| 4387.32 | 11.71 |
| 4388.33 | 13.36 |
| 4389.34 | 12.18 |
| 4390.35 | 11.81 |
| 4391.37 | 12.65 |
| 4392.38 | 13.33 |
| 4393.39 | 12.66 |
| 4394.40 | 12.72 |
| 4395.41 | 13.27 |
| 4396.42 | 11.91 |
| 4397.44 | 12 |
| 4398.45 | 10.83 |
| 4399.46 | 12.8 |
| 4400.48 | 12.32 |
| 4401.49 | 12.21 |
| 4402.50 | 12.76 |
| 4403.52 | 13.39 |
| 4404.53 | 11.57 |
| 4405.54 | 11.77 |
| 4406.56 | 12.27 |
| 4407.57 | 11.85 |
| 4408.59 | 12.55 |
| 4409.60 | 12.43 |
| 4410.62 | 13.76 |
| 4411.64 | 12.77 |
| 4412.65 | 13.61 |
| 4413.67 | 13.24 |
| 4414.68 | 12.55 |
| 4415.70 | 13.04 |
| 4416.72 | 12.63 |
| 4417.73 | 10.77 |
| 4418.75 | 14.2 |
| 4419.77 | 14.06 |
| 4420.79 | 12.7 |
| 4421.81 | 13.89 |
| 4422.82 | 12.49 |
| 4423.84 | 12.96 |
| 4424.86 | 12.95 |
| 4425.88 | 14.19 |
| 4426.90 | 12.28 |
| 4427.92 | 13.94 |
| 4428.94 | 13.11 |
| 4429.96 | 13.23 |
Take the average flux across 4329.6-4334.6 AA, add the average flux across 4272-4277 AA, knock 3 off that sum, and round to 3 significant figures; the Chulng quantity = 21.7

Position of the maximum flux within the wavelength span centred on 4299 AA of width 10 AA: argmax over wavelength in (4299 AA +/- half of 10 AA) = 4296.35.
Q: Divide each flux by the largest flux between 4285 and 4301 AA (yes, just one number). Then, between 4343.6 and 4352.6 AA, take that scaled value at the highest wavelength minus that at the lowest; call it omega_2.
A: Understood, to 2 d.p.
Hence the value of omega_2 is -0.11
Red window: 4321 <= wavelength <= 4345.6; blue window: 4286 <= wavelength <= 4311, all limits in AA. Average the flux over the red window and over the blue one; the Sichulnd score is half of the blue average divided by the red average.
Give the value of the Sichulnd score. 0.514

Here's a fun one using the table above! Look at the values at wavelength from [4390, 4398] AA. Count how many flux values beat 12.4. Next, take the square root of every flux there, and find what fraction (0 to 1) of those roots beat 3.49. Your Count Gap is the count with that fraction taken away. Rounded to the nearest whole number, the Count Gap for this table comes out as 4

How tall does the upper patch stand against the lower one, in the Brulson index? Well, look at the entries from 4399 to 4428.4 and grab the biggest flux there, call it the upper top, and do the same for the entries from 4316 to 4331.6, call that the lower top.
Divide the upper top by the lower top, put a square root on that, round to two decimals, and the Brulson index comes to 0.96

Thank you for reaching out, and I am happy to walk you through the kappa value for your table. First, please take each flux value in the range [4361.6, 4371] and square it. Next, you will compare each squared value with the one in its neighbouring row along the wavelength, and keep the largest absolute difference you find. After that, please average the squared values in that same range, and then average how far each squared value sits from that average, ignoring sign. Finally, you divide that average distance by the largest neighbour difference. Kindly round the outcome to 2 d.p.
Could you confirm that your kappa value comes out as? 0.30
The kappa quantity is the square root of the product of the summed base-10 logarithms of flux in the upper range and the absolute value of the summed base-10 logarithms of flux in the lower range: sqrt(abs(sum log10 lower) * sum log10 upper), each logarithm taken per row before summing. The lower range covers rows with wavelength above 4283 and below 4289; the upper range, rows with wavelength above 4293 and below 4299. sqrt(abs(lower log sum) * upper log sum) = 6.53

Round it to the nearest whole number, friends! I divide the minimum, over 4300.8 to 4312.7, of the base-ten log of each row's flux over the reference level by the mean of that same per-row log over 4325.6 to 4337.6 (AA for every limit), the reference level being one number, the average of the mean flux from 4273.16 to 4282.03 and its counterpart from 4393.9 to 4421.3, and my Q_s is 10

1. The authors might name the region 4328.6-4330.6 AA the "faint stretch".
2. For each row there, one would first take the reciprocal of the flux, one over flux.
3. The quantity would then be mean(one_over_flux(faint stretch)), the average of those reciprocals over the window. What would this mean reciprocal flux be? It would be 0.081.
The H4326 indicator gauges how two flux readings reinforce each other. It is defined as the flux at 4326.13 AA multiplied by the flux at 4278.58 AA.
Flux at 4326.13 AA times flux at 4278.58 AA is 144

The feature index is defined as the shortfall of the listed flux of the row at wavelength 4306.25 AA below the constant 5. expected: -5.2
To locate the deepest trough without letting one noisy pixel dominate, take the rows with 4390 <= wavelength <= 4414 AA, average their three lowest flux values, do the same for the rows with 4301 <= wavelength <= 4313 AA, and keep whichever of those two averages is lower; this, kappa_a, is 10.1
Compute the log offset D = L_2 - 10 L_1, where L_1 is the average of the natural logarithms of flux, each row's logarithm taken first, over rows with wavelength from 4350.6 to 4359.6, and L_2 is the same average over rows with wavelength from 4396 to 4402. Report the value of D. -22.9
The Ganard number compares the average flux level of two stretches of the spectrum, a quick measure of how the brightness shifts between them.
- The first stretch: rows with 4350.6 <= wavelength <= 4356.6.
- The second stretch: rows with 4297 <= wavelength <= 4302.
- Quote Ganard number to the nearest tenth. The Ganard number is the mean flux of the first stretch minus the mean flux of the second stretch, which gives 1.5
